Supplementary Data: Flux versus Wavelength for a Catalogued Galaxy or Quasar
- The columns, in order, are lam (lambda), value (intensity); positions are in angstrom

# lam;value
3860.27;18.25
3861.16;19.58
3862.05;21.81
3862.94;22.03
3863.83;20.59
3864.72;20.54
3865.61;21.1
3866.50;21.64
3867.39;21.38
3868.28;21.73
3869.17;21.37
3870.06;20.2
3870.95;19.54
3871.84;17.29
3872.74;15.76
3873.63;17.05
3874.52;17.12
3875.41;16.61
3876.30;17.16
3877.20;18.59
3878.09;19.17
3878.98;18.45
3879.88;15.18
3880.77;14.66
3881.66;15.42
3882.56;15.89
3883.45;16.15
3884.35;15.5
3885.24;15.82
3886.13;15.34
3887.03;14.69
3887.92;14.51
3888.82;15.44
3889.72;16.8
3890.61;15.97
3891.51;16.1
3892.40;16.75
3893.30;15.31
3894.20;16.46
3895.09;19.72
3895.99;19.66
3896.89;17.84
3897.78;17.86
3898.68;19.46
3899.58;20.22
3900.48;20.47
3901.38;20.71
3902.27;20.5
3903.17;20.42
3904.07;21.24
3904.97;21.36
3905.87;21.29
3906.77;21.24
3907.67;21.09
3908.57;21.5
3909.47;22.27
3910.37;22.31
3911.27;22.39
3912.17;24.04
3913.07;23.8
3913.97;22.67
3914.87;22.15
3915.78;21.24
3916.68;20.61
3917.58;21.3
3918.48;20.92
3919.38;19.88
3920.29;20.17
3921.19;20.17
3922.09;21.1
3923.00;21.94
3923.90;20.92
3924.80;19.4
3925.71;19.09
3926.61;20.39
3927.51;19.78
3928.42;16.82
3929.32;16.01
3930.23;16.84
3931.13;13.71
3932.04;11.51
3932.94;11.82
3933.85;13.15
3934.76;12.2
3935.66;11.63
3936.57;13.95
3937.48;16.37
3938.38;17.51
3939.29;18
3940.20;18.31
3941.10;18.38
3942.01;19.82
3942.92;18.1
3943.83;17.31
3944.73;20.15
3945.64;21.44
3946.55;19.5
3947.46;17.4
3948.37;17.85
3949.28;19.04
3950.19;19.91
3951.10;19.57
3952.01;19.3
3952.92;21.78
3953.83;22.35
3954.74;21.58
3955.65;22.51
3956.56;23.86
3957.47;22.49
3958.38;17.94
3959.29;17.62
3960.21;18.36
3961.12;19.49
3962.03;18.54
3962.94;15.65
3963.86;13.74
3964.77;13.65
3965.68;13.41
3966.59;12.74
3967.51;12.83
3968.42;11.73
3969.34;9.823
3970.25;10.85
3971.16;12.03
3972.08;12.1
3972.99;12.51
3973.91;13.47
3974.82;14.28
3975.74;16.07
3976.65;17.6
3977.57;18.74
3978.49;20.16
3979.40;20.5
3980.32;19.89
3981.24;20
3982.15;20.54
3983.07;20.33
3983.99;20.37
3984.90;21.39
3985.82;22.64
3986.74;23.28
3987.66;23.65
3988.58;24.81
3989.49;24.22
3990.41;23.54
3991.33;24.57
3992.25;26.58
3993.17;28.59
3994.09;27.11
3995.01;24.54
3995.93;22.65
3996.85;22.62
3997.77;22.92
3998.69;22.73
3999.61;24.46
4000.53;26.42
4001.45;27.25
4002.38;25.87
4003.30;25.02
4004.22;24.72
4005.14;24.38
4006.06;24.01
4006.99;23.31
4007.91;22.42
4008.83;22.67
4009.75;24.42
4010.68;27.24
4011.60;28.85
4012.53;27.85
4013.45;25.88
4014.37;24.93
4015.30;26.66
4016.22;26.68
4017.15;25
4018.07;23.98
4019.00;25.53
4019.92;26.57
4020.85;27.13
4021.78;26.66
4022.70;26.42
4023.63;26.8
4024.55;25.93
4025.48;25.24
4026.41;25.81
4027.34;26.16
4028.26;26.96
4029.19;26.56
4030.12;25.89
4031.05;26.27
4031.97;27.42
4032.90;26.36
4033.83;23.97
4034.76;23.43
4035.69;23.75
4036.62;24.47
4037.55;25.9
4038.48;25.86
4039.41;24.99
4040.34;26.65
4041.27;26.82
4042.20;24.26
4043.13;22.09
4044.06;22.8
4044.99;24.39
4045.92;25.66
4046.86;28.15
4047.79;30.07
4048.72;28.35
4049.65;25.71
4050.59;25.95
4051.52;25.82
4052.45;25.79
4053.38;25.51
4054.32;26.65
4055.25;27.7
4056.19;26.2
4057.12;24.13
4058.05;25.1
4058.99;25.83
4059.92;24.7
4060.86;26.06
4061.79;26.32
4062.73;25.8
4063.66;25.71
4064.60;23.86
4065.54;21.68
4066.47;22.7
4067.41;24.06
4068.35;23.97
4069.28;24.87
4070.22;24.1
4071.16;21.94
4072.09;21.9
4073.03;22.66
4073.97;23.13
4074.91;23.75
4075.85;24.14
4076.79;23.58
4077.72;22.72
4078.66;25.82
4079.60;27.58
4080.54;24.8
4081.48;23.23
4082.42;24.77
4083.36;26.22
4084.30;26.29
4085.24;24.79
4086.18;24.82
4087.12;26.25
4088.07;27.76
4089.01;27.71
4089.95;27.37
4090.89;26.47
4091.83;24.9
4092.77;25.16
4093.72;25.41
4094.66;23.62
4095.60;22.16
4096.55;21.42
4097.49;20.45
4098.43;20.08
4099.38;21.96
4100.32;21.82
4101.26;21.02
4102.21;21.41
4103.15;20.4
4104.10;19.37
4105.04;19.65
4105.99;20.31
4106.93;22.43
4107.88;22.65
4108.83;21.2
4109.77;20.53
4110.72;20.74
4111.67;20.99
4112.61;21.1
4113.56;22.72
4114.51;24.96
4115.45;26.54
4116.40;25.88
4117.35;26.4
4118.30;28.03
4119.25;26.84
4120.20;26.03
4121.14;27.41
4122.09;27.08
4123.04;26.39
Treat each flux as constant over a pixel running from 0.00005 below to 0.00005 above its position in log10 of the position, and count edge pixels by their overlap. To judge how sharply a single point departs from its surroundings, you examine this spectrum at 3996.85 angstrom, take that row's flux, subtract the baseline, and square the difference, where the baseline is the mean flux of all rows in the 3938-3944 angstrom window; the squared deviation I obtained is 19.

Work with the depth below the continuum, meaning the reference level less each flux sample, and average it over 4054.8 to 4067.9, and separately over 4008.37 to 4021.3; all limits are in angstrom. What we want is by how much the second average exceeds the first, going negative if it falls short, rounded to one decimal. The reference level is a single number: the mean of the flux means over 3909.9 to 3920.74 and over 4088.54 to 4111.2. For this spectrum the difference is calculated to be -1.0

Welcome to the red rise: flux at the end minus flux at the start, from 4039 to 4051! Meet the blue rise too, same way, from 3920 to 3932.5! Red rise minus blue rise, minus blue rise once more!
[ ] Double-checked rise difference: 18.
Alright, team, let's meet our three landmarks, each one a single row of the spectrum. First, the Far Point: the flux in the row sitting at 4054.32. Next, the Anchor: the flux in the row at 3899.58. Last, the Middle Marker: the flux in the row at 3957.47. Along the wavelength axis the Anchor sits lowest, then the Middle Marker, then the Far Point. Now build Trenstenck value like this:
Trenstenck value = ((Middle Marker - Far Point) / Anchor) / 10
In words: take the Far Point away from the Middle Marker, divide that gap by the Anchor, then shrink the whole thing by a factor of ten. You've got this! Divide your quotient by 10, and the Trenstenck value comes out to -0.021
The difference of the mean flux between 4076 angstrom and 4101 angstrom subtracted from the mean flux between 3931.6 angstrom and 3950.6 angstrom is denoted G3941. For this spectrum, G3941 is -7.7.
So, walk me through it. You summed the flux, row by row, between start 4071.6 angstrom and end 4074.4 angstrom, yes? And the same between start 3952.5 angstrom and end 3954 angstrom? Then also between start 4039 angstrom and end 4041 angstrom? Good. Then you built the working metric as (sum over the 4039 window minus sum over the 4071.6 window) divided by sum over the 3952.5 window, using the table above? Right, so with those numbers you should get -0.36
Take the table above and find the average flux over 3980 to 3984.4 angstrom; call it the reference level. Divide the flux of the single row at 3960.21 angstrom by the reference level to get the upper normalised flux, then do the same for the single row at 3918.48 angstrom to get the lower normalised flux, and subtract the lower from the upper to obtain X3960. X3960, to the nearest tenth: -0.1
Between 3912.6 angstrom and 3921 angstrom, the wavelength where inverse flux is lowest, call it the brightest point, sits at 3913.07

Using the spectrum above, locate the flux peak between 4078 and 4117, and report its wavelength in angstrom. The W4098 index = 4088.07 angstrom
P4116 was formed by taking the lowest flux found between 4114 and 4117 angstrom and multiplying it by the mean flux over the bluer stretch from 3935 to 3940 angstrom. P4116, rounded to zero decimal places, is 387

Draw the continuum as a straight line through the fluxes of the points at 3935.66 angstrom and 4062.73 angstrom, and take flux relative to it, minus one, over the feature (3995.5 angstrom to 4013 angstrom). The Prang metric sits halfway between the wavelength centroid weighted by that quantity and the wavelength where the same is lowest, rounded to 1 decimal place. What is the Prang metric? 4006.2 angstrom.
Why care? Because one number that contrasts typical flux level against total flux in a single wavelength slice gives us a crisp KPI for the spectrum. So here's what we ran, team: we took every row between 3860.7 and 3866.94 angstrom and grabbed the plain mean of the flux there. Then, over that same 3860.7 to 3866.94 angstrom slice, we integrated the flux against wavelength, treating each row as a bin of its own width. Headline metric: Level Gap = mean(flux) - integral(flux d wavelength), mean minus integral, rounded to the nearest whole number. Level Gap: -110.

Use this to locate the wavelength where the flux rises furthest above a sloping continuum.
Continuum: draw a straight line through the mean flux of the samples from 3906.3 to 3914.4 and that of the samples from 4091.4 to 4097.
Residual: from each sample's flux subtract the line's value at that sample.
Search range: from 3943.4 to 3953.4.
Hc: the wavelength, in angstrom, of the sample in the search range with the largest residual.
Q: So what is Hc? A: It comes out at 3952.92 angstrom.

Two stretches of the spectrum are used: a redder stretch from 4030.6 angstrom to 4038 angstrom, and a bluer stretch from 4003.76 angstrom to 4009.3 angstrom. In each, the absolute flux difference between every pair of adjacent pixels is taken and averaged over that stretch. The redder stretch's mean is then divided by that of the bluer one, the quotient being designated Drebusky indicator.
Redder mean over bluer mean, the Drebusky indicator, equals 2.13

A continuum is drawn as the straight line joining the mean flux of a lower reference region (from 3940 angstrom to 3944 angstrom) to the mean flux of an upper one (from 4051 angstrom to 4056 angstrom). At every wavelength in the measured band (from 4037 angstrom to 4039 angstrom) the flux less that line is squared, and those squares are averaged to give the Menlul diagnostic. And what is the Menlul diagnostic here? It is 0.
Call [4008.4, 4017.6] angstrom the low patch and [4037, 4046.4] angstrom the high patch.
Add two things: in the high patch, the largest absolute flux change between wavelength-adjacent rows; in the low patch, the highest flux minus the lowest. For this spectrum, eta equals 8.7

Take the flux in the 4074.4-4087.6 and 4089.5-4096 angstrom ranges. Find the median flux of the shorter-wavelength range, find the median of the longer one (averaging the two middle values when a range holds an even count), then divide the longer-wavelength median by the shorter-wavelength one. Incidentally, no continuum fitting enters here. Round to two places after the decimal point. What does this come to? 1.01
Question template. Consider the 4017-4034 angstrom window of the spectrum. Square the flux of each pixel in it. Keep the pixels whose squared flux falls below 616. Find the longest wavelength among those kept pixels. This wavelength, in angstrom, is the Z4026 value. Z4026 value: 4033.83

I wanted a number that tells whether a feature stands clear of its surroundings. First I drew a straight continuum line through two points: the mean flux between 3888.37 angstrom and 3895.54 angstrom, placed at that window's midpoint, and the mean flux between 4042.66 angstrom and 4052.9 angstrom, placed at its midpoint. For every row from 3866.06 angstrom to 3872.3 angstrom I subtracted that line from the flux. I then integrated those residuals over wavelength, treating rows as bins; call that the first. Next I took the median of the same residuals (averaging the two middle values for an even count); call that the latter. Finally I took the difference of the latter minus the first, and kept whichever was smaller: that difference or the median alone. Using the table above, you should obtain -27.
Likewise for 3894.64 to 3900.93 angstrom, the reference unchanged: -12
